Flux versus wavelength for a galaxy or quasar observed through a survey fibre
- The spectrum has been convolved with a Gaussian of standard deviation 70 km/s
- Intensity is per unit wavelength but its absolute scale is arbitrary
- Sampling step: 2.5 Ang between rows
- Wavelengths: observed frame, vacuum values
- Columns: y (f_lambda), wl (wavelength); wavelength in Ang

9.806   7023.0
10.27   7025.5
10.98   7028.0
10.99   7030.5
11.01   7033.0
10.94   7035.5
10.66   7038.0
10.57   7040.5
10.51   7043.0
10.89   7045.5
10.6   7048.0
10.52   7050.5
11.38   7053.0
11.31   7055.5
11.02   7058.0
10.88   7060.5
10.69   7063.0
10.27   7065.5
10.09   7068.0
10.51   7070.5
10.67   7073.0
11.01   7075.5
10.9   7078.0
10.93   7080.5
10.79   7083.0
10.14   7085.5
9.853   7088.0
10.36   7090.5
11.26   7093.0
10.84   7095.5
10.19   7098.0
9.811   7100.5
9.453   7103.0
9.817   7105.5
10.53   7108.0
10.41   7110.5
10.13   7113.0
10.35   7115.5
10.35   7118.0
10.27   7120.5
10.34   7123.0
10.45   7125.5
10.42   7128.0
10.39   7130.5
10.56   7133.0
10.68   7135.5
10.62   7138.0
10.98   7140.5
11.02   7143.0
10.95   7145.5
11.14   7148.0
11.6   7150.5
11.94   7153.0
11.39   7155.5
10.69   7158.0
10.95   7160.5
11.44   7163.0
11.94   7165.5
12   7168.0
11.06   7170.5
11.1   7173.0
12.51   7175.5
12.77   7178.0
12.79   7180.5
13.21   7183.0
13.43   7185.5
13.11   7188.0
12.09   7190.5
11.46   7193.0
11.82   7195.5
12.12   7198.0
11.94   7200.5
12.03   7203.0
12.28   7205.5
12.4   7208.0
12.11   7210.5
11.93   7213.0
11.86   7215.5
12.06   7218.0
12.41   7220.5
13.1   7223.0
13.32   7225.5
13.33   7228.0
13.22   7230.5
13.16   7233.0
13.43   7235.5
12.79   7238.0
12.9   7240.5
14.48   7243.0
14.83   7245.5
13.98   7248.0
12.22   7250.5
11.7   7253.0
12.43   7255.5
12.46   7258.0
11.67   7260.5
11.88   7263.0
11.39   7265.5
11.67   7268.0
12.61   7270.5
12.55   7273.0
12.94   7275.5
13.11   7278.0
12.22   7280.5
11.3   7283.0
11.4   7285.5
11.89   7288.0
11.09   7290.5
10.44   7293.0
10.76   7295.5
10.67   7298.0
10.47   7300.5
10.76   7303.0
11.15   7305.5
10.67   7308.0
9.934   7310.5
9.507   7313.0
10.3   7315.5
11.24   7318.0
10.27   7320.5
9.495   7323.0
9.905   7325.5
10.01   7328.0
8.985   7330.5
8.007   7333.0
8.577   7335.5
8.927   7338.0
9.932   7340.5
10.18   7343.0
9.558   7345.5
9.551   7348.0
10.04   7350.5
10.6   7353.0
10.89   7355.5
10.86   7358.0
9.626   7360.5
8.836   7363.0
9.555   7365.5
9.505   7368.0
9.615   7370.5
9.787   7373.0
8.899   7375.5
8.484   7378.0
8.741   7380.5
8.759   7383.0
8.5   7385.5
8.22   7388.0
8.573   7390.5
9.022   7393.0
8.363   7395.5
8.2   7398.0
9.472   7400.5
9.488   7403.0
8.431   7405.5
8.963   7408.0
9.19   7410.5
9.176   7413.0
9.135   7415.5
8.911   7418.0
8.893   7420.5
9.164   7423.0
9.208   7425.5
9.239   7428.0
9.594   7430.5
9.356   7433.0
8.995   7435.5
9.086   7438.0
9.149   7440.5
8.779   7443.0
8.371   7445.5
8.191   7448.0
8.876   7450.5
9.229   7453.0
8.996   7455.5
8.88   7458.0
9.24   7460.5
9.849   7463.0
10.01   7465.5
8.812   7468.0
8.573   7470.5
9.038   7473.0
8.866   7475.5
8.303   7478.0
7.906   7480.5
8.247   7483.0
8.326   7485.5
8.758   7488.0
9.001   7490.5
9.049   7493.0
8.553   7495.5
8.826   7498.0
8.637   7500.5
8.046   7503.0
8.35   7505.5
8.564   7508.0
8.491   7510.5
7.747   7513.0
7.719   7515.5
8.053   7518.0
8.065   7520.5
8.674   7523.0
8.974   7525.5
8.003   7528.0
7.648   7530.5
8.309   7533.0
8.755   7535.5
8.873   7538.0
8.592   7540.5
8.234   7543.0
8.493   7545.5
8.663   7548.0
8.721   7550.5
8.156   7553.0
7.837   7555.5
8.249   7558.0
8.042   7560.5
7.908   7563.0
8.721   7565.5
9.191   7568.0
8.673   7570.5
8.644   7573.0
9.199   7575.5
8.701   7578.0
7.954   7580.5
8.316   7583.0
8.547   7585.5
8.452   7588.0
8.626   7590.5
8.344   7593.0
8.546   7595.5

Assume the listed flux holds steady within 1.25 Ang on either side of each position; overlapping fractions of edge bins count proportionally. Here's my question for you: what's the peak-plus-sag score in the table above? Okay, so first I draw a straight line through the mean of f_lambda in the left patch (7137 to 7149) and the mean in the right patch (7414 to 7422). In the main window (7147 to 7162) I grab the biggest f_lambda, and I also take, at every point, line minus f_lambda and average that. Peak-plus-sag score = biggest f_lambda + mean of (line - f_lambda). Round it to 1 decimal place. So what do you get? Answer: 11.5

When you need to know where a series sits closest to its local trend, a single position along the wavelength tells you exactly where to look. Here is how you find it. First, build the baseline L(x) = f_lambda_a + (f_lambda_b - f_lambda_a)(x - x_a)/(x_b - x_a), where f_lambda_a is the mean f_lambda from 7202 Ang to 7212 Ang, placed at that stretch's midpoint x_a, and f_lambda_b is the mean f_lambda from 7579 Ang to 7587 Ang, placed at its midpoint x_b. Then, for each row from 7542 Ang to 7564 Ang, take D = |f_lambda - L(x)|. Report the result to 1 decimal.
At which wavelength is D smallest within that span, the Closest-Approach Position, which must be 7548.0 Ang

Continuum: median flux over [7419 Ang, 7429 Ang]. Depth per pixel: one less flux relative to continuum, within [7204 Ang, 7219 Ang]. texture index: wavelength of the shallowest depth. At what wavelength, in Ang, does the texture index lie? 7208.0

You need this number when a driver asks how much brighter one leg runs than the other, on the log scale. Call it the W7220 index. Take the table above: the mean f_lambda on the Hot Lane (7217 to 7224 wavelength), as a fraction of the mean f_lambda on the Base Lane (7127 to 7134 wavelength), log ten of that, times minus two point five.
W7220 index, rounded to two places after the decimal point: -0.20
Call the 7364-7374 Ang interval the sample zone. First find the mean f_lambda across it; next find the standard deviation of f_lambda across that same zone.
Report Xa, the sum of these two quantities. 9.7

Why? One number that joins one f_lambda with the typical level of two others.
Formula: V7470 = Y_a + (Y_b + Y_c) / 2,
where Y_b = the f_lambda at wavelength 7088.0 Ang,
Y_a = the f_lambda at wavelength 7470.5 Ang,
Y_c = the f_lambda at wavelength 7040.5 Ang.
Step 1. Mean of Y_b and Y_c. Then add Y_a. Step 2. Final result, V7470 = 18.8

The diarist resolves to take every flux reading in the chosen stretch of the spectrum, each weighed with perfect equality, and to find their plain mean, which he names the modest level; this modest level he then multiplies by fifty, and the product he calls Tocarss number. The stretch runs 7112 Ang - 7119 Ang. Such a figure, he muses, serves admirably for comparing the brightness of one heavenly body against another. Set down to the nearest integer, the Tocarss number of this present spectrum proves 514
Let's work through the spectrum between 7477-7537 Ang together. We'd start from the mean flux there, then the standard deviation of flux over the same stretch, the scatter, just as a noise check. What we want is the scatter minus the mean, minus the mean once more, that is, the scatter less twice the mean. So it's -16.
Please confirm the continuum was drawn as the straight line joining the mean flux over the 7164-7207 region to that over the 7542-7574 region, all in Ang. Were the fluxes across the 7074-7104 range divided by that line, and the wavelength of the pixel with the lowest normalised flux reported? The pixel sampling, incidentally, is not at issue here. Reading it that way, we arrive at 7103.0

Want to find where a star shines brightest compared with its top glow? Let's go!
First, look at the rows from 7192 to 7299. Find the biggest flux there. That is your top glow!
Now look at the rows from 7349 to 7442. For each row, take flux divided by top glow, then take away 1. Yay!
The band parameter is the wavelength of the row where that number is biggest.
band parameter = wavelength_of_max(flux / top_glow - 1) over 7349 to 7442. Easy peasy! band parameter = 7355.5 Ang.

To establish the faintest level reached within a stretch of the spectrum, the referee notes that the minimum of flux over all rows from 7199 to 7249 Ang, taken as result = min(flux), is 11.86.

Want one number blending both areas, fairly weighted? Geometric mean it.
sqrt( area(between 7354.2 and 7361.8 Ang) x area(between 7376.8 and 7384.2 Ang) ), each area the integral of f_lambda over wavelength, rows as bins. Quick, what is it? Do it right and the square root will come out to 71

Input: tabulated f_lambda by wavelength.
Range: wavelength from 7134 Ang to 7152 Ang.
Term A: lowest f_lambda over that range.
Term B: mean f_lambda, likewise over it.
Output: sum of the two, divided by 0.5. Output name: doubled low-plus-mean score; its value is 43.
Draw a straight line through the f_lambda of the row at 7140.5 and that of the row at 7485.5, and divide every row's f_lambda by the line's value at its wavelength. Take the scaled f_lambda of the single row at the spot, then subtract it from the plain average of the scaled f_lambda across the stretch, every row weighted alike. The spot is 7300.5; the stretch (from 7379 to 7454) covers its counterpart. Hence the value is -0.07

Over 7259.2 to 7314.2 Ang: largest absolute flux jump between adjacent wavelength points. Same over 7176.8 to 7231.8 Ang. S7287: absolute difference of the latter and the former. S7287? 0.08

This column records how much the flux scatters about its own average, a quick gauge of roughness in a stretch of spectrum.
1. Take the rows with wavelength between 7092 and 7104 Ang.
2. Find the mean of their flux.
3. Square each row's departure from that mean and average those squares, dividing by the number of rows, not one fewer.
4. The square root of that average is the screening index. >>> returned 0.66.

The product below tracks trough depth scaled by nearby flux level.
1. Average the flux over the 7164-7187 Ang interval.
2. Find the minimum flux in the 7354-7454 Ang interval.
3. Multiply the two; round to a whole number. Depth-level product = 101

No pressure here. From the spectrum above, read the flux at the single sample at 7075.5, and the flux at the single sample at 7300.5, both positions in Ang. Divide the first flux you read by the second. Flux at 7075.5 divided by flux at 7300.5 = 1.05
